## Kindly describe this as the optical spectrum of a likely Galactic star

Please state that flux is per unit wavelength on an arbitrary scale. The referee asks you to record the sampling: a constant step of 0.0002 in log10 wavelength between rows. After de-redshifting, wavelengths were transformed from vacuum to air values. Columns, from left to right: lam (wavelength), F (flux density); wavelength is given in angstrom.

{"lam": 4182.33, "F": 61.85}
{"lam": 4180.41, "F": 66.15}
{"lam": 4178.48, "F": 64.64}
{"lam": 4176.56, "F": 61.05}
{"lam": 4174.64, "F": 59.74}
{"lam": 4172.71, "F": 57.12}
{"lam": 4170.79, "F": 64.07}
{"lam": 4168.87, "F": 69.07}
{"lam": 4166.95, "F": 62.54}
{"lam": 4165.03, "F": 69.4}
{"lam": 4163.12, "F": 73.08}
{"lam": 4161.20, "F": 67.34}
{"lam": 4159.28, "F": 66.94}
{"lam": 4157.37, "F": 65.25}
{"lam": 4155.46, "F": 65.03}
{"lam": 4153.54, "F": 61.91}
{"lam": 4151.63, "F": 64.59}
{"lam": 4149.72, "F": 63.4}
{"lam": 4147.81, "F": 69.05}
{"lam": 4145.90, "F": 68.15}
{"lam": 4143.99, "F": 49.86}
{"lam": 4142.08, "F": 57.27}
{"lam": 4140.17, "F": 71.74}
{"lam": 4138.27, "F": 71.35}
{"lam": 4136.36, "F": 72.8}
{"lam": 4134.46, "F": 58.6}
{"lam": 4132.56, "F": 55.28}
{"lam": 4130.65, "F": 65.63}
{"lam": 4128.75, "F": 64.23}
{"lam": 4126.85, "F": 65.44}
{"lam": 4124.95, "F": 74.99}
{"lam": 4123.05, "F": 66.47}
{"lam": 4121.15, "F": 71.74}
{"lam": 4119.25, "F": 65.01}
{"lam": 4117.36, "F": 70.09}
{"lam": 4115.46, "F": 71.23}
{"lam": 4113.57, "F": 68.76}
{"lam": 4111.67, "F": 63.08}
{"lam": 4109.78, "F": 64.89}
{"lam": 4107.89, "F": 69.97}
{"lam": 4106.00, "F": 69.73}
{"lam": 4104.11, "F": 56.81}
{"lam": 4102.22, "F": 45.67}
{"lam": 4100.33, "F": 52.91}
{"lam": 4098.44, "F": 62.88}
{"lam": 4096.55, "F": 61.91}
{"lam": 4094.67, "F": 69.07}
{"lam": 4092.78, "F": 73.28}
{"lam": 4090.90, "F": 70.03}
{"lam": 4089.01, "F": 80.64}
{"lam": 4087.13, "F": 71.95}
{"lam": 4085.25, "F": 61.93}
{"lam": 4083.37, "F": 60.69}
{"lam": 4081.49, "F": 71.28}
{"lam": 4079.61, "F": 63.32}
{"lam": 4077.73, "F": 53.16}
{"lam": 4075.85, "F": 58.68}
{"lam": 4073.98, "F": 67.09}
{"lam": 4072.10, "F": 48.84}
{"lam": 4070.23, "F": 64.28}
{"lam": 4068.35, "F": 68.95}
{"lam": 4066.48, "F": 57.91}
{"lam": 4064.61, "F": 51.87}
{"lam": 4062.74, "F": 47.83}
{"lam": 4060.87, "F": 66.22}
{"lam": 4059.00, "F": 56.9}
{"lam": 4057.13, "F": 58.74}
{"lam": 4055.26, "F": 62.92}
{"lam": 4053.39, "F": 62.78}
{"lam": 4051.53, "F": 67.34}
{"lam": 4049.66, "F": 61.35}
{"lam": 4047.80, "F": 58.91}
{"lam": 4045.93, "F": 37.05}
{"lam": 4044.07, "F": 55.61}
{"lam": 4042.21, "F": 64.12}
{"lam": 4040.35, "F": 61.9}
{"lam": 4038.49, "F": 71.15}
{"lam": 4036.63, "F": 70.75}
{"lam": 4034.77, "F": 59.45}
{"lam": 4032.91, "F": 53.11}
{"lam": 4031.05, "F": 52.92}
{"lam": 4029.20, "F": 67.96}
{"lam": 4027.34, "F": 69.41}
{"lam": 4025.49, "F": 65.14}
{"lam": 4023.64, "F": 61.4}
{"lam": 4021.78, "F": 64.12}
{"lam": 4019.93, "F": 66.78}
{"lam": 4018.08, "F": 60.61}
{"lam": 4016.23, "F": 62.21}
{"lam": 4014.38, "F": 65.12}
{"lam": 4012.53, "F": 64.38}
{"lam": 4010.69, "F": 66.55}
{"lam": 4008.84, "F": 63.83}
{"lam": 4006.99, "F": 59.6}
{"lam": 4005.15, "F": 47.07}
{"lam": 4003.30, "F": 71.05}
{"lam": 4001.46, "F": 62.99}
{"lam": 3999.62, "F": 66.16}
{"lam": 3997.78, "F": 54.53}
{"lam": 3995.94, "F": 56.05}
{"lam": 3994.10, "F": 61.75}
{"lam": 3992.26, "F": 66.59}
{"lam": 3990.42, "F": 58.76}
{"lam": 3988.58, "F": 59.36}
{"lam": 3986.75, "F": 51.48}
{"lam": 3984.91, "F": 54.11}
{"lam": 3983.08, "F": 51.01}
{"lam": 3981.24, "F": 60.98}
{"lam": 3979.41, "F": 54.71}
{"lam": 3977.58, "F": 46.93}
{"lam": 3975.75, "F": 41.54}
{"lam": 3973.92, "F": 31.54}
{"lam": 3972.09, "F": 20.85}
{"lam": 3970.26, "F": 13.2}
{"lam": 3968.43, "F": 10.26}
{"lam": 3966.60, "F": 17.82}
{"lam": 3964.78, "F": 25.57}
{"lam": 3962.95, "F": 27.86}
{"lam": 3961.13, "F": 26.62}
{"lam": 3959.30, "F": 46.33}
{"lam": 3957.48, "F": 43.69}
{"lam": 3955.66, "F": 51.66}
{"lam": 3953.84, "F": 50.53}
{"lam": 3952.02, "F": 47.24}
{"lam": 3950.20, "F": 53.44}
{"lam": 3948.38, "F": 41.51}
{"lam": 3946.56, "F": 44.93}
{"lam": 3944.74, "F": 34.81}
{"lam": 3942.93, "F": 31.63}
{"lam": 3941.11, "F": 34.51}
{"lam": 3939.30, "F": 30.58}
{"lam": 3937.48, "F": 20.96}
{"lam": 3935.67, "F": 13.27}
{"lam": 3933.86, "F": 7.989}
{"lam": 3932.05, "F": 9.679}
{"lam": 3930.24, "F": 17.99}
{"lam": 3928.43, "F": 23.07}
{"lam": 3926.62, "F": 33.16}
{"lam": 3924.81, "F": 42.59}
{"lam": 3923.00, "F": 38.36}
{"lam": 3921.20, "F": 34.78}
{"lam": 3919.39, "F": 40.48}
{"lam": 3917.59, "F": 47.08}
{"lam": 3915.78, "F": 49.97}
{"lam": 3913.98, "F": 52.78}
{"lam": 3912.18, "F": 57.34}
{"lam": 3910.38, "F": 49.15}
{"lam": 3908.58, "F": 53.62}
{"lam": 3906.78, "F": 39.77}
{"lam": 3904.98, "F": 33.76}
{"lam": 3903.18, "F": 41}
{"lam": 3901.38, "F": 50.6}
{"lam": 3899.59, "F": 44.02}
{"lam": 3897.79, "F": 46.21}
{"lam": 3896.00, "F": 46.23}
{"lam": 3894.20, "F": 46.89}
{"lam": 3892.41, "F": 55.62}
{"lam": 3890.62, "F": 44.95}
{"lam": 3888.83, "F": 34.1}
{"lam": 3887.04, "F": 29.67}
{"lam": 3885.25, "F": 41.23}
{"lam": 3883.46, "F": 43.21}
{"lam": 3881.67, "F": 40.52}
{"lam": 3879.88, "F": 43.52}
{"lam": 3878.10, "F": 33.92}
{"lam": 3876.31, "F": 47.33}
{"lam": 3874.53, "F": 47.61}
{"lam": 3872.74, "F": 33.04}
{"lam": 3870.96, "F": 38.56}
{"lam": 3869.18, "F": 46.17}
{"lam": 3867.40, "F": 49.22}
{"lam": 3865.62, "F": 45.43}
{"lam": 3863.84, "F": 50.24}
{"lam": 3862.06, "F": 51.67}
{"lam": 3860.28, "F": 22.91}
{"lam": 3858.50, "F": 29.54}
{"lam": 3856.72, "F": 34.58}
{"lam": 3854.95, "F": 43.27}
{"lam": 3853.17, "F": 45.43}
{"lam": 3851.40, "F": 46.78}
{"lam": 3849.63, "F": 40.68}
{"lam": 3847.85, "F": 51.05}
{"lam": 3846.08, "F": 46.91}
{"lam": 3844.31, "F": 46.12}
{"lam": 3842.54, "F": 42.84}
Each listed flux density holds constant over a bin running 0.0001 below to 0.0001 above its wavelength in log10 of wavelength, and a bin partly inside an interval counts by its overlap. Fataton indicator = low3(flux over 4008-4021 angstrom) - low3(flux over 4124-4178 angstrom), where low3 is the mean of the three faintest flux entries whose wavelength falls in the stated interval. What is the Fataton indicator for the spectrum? 8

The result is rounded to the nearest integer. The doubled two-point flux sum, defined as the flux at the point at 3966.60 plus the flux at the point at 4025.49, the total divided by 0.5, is 166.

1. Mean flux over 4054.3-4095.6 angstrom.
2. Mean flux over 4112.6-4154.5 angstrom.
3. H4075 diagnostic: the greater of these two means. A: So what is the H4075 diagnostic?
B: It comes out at 66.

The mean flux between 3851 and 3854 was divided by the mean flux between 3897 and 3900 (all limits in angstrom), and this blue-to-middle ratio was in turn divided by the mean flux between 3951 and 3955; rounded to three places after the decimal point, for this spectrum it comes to 0.021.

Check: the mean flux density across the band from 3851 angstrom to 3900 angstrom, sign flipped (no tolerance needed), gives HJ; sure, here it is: -42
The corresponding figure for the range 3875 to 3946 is -38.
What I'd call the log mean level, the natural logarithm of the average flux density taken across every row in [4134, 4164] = 4.18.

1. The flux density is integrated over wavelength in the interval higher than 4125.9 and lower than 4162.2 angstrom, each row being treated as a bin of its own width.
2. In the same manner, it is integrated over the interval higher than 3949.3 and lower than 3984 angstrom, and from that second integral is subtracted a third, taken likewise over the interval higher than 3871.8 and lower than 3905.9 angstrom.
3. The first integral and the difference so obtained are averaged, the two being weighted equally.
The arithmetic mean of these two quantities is 1108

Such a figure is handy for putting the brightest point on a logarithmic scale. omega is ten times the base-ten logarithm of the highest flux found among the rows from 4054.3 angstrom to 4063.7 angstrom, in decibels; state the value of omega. 18.2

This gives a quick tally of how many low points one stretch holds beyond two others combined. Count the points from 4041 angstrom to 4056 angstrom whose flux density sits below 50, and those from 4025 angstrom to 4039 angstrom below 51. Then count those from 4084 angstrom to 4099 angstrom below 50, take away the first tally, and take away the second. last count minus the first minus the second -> -1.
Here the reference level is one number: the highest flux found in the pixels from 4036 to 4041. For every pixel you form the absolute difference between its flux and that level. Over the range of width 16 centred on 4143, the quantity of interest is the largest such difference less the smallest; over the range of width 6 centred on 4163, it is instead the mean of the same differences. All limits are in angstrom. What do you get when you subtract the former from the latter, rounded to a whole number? -19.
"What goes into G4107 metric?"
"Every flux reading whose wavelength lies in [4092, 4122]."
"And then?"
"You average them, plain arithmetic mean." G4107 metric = 65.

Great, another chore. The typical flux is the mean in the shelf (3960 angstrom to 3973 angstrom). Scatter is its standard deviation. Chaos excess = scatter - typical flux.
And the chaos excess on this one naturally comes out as -14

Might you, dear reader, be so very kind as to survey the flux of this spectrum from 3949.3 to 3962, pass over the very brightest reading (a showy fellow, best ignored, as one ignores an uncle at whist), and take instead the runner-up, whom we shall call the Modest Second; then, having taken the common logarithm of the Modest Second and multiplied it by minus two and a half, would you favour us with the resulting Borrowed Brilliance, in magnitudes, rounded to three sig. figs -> -4.28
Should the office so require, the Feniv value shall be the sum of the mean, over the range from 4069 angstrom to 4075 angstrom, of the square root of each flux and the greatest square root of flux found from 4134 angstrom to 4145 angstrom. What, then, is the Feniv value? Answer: 16.3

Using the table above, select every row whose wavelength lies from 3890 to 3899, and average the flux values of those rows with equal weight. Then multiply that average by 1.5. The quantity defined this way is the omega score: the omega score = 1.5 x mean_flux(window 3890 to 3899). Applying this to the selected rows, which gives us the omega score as 72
